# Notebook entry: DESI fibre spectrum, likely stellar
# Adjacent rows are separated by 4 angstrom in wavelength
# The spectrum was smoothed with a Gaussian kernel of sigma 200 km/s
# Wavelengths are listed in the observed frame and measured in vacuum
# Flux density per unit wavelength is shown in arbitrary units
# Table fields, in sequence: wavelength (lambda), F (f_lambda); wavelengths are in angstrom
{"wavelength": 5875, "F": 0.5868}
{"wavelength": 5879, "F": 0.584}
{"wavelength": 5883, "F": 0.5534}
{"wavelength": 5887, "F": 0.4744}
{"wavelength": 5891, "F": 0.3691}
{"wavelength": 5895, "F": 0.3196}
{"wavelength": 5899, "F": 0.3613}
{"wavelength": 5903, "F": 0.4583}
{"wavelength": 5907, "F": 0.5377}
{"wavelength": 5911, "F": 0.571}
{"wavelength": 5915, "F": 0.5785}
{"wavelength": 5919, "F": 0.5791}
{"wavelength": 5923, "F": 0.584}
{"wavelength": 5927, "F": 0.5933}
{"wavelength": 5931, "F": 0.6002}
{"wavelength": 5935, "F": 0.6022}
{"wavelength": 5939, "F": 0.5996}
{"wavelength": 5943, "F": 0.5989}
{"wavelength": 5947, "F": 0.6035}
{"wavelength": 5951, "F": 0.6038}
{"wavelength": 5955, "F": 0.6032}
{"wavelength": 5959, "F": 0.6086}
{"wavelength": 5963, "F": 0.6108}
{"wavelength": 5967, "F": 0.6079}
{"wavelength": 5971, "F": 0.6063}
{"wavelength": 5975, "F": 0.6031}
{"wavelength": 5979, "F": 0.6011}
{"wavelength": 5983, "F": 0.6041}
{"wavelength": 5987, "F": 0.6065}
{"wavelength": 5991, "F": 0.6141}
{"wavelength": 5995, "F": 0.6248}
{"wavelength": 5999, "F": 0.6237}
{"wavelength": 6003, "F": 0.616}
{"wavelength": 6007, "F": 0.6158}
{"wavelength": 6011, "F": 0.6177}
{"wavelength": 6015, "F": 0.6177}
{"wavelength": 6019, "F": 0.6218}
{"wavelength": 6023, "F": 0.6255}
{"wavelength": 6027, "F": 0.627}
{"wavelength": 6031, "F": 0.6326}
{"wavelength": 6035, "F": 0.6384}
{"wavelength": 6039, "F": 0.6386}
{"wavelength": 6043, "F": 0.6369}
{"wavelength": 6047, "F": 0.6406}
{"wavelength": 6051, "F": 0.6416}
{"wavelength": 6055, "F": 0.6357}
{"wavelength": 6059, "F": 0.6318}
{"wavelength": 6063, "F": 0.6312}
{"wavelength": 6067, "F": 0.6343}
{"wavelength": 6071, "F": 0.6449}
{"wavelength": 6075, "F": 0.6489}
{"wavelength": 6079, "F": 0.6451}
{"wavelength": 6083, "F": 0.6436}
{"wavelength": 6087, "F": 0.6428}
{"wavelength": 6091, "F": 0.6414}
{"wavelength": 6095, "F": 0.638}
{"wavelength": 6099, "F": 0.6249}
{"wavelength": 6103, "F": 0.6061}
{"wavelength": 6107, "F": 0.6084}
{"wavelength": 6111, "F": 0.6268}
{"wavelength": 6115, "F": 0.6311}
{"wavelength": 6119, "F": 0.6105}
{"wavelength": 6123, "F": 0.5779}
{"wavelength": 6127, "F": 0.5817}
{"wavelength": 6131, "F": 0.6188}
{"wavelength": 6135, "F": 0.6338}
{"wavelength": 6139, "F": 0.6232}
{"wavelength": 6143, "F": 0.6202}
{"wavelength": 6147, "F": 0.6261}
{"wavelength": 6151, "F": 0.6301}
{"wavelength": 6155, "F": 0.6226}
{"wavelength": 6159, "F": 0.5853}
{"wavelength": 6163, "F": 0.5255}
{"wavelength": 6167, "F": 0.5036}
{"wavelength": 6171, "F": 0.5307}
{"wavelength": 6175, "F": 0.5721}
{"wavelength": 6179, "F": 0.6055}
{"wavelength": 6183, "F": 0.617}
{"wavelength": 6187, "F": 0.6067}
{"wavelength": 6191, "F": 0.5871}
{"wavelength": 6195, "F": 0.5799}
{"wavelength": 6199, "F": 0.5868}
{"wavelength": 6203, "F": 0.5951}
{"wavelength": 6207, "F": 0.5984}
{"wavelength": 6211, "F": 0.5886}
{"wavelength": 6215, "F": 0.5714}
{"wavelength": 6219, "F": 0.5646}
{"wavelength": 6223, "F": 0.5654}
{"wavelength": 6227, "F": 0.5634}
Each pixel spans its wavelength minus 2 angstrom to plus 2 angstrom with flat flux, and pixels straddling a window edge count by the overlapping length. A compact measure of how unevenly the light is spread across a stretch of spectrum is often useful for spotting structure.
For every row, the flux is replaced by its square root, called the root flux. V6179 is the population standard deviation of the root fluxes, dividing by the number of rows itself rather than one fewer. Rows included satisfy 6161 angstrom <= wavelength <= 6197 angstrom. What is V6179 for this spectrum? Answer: 0.026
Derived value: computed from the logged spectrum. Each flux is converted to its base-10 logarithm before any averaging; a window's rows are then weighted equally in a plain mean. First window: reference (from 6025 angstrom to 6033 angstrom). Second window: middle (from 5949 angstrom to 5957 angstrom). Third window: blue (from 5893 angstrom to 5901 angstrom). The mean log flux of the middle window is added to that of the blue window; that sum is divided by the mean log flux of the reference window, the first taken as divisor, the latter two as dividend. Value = 3.4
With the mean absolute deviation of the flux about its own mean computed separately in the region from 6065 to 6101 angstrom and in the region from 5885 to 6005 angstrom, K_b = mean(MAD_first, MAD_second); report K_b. 0.032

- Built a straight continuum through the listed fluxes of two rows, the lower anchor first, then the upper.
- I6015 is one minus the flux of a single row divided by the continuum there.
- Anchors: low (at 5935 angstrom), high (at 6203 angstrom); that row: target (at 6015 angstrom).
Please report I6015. 0.0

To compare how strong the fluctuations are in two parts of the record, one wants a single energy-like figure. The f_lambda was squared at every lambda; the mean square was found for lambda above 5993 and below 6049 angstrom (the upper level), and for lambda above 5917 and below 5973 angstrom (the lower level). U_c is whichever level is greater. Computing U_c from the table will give 0.393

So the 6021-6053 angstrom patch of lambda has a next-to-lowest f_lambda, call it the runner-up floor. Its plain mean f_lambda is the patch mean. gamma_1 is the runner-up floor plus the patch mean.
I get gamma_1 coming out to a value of 1.26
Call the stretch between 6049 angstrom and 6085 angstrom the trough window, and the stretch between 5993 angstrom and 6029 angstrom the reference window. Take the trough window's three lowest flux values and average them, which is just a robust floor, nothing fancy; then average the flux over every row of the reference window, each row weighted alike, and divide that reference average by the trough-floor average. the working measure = 0.98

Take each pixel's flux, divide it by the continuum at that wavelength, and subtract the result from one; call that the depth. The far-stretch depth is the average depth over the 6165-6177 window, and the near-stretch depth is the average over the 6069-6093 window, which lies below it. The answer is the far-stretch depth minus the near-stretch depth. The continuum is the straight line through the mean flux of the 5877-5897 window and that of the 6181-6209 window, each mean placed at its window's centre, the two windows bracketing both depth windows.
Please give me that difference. 0.27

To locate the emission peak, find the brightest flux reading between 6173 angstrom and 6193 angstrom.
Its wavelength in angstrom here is 6183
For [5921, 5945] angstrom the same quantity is 5935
